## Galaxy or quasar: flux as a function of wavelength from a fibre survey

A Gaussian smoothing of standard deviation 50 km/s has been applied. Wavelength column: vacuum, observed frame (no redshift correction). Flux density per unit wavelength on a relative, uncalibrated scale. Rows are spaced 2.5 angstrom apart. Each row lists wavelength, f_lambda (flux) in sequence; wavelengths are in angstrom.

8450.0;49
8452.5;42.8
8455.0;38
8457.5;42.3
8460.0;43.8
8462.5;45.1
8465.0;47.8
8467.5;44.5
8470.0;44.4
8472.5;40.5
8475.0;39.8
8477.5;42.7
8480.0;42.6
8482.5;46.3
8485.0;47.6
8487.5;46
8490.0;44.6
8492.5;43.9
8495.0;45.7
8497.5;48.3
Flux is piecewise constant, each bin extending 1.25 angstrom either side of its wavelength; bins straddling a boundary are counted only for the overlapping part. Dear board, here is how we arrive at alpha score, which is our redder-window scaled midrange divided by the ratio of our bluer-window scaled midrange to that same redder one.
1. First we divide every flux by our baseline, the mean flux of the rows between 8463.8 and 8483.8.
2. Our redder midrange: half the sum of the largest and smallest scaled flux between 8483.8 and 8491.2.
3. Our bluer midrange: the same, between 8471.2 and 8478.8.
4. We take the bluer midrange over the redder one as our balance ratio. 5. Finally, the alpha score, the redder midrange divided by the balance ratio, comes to 1.18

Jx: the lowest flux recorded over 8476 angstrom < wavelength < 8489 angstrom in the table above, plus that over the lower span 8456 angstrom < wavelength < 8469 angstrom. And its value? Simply 84.9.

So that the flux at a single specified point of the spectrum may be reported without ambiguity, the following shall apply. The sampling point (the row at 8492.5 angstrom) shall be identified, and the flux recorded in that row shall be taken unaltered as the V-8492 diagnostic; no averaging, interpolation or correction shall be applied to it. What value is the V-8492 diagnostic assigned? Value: 43.9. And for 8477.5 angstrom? 42.7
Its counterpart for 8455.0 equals 38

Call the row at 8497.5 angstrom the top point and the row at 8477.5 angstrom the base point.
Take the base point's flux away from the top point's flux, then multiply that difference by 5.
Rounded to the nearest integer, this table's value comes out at 28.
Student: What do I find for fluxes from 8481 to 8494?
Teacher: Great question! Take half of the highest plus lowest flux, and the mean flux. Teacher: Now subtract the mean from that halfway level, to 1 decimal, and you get 0.1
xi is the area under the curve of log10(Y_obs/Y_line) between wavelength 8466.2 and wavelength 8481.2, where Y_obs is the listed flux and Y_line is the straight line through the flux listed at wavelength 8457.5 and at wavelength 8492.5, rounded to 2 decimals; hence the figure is -0.10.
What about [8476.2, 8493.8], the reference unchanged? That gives 0.21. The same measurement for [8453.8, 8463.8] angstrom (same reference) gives -0.01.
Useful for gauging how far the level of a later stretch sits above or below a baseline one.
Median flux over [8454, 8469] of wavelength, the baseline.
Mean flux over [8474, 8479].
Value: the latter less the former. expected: -3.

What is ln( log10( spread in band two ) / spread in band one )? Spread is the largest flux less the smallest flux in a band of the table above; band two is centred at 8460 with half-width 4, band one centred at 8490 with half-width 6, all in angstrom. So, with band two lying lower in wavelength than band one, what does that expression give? -2.11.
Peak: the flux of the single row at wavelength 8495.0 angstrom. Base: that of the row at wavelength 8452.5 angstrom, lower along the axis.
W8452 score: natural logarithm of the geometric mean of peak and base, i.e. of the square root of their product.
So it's 3.79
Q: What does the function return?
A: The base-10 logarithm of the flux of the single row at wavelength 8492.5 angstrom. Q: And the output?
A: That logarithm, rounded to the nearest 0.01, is 1.64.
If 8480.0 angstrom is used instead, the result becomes 1.63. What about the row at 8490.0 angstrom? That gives 1.65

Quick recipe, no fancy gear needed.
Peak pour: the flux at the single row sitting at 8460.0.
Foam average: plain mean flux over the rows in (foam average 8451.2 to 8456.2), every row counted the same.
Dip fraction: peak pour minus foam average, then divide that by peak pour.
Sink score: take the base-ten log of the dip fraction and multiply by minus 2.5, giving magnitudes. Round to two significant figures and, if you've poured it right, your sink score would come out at 2.8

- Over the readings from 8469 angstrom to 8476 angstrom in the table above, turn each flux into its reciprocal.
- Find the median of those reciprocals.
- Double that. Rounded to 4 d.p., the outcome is 0.0494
